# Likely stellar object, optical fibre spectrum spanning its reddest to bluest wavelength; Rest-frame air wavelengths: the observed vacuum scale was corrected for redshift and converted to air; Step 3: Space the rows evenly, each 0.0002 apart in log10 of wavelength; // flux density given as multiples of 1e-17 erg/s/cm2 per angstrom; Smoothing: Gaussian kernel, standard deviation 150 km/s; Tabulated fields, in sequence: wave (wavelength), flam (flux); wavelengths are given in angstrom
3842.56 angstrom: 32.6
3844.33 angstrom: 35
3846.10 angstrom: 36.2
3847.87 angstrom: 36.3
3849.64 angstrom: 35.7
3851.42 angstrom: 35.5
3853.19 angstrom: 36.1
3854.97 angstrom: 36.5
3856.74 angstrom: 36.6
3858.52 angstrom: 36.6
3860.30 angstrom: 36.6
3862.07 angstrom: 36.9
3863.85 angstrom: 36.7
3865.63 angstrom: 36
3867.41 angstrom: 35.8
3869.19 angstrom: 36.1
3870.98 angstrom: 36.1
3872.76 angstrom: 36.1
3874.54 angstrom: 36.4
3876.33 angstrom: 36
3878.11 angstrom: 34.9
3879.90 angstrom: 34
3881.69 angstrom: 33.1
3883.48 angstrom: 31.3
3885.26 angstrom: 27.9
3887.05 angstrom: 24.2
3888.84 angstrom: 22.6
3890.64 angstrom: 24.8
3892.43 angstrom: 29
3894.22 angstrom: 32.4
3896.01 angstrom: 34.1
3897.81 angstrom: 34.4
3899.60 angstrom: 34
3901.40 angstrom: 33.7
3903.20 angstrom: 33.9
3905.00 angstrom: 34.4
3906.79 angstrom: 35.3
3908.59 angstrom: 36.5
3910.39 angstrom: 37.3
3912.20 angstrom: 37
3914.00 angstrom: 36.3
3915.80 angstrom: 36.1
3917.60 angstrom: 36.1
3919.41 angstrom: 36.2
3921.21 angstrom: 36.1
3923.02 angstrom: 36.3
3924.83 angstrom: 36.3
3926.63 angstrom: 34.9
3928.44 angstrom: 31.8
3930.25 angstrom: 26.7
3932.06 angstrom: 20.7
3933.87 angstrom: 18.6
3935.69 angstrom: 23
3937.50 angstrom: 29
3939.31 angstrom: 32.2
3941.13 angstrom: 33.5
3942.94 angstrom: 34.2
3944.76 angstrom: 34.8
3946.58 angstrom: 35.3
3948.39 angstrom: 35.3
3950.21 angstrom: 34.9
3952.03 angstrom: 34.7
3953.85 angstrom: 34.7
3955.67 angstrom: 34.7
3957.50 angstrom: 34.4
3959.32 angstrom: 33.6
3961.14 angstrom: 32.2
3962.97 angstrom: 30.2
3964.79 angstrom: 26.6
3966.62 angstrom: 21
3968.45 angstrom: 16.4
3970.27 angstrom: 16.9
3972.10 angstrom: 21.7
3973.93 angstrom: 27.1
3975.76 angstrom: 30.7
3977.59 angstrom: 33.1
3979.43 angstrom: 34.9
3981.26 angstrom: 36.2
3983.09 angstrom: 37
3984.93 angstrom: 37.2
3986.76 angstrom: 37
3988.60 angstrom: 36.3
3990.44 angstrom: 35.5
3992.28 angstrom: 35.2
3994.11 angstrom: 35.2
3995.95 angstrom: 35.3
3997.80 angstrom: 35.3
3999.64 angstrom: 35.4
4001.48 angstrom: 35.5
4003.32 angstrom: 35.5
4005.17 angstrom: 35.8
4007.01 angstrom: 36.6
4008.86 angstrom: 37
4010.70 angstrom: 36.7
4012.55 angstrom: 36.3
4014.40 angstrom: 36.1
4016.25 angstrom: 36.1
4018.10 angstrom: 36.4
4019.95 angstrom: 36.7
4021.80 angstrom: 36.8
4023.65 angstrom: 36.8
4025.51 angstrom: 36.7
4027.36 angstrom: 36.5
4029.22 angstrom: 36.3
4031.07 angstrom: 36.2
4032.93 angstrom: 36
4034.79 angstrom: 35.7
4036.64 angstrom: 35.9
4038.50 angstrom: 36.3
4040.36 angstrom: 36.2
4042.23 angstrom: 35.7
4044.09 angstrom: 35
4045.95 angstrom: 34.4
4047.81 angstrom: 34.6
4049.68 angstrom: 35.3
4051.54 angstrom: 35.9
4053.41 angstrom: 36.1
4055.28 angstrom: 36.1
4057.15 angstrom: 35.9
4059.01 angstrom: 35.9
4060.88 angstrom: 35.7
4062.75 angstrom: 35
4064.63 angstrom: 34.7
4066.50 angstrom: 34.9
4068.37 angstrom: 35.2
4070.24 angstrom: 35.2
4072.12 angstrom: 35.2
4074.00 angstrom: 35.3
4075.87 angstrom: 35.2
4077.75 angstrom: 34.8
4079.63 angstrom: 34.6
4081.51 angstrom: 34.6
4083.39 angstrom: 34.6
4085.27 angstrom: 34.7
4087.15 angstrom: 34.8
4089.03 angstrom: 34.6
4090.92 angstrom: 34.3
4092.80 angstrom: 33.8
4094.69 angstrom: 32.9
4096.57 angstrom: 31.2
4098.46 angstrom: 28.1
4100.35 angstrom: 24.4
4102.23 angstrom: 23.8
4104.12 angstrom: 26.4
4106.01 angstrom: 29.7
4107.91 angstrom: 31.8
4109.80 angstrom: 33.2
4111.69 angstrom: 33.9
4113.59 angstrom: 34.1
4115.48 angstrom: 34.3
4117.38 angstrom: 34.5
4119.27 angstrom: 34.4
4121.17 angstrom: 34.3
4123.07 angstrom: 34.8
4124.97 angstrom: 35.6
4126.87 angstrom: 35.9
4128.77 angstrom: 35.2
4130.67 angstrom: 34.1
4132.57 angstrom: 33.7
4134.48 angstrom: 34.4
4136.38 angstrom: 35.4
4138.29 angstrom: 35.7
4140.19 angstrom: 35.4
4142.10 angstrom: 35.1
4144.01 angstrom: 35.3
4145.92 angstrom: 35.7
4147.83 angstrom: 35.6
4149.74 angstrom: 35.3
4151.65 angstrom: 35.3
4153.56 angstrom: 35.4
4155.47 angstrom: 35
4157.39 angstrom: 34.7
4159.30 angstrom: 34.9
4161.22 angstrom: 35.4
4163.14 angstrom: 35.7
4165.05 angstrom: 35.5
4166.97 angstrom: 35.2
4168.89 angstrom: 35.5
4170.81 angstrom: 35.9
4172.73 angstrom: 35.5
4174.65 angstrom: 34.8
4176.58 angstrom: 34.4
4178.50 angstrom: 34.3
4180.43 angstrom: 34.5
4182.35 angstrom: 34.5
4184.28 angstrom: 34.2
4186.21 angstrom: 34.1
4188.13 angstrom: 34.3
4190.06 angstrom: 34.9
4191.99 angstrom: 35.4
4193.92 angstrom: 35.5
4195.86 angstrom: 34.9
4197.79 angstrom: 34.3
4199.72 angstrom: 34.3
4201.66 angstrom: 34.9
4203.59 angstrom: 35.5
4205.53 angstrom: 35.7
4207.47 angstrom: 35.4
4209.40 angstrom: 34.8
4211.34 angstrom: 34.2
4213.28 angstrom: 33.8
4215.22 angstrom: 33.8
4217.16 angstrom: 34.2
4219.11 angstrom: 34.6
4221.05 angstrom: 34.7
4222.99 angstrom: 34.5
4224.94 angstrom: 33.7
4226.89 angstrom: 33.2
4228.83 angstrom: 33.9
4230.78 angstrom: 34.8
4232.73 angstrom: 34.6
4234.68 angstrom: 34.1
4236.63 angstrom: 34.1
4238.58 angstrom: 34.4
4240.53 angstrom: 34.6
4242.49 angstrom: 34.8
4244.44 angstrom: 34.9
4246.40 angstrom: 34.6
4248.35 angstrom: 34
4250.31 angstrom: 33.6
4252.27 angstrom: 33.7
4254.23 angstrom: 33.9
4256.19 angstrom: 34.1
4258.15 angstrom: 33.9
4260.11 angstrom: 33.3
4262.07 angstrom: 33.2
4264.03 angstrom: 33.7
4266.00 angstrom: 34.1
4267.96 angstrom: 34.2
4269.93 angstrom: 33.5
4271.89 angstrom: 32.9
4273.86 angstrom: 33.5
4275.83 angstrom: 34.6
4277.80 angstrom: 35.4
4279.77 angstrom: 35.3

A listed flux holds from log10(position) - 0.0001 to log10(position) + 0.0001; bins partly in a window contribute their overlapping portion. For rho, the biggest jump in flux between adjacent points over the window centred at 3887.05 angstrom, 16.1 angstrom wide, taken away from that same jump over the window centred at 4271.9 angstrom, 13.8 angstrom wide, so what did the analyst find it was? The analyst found -3.1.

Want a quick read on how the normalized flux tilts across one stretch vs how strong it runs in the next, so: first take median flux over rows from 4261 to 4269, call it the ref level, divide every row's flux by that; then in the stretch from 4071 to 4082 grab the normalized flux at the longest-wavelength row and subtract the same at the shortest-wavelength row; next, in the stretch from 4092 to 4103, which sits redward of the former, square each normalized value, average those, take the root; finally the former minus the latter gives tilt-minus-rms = -0.882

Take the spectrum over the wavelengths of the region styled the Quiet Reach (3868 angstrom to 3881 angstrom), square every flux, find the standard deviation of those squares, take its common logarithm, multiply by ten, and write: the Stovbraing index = 18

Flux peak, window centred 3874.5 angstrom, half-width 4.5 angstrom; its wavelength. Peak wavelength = 3874.54 angstrom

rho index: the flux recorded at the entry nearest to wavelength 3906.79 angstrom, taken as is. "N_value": 35.3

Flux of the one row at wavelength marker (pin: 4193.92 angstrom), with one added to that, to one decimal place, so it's 36.5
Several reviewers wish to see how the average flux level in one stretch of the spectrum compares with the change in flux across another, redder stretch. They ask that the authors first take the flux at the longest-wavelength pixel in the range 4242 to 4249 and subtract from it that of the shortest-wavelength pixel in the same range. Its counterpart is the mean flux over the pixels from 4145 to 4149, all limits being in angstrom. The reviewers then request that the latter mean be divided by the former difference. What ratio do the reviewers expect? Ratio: -45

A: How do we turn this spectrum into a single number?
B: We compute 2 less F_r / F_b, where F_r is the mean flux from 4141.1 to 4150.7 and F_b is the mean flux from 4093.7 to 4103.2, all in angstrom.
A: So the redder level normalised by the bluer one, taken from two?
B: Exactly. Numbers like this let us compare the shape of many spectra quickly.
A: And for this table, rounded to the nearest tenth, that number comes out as 0.7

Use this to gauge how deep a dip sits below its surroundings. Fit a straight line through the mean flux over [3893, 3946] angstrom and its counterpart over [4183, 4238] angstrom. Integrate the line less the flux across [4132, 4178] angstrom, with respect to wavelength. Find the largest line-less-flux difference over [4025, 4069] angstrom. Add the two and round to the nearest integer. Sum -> -46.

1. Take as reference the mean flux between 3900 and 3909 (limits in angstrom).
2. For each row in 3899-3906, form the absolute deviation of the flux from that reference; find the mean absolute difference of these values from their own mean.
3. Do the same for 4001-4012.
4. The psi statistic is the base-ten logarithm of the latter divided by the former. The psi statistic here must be 0.46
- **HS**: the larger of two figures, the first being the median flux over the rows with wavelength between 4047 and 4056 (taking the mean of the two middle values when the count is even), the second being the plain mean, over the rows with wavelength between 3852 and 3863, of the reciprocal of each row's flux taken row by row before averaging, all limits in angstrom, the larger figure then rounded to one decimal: 35.9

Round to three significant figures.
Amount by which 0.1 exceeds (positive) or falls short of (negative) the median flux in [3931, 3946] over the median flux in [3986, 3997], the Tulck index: -0.764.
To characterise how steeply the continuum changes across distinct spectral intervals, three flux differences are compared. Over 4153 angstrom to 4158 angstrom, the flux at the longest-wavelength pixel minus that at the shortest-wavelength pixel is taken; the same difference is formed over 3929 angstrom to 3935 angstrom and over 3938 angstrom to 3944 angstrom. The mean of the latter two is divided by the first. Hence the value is 4.4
